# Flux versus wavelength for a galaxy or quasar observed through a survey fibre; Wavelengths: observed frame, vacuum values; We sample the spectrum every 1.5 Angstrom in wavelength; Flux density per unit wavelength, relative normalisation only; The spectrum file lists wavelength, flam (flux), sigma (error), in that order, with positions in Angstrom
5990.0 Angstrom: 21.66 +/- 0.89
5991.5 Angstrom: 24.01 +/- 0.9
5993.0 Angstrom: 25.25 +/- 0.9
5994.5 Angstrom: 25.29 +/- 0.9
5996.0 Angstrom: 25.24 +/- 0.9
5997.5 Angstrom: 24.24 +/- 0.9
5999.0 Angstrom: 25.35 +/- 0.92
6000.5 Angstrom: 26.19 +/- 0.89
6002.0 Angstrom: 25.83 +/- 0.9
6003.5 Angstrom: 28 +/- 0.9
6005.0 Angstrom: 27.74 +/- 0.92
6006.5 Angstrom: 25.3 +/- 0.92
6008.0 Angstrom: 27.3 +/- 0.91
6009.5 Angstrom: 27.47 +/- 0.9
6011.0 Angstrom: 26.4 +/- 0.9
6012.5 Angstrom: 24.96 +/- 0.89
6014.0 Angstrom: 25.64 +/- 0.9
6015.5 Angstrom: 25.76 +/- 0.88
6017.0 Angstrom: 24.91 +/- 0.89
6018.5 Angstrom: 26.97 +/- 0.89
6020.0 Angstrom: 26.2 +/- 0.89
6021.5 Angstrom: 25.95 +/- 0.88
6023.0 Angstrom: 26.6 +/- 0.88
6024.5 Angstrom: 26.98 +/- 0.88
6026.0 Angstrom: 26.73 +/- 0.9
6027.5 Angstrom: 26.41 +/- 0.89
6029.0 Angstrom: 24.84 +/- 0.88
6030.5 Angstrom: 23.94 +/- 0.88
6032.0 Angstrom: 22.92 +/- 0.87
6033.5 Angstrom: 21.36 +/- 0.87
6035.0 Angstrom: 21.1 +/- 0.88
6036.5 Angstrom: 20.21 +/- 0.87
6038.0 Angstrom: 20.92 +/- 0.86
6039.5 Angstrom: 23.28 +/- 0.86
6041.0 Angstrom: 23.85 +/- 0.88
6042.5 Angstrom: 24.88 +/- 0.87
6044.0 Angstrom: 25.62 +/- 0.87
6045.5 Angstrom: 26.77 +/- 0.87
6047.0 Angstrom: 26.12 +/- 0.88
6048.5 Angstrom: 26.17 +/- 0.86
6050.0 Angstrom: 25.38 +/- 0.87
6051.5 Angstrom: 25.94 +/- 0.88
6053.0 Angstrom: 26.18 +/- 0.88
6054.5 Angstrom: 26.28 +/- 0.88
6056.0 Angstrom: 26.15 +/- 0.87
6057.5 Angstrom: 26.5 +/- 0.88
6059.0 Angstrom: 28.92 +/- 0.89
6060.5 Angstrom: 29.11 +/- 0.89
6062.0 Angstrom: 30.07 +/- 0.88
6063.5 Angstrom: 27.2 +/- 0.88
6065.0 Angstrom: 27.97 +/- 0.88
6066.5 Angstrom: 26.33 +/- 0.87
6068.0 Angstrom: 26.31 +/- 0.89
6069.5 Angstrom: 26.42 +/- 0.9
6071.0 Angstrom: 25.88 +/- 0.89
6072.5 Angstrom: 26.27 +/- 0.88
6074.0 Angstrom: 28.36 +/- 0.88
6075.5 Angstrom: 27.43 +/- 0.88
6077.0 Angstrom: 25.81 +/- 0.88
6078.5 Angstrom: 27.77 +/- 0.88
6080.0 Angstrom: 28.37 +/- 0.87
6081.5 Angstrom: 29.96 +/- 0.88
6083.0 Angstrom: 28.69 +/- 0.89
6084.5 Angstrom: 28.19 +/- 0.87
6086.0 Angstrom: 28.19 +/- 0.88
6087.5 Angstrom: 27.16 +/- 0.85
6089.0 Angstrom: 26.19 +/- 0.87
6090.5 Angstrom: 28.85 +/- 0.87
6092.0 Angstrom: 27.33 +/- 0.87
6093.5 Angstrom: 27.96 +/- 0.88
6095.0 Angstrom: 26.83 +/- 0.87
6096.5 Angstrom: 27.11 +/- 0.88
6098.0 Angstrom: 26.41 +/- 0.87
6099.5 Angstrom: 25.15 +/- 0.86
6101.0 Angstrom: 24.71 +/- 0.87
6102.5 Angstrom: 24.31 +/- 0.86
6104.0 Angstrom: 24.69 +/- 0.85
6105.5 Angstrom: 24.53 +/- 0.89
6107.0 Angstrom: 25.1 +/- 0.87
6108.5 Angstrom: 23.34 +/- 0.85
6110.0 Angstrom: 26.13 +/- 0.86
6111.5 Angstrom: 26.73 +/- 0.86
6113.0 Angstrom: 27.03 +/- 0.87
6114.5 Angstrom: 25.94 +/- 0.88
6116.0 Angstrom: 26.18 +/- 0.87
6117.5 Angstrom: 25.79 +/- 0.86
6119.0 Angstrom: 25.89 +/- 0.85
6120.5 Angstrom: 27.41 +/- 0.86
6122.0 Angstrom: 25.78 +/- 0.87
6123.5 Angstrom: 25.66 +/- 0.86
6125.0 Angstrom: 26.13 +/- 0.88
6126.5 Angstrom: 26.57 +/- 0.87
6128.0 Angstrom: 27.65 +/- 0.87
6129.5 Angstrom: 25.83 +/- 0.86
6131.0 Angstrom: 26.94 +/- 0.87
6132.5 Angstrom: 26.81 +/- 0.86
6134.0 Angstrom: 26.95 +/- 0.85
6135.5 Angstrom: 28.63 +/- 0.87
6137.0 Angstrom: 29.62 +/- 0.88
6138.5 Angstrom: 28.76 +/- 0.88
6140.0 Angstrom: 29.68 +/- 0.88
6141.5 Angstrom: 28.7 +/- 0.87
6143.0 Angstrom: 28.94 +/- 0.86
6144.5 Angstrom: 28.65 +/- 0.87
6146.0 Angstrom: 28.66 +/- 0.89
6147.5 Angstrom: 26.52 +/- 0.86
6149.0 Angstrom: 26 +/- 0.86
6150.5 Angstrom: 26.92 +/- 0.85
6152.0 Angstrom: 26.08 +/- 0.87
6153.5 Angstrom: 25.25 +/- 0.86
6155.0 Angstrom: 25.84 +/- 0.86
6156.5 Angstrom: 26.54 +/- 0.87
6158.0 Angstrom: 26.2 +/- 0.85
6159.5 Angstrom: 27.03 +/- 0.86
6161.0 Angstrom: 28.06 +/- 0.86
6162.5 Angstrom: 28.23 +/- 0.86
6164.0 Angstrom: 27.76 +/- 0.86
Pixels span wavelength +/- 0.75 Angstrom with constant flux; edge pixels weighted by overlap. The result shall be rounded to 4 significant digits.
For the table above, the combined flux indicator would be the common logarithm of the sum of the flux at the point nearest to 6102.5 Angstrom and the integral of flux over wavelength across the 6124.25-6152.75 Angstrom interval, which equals 2.909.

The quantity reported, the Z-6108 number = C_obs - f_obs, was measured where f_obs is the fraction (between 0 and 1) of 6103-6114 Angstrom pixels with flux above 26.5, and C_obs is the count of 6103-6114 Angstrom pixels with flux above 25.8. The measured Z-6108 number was 2.7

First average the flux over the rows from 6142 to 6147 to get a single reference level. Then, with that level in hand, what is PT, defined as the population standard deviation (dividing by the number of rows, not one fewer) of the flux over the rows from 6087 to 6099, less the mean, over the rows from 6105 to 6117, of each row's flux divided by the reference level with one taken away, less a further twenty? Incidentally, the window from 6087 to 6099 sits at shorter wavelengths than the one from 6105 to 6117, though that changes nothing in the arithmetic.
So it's -19.1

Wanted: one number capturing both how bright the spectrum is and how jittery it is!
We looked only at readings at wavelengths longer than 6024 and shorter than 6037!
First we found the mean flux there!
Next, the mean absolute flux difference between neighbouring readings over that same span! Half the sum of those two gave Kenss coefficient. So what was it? 12.3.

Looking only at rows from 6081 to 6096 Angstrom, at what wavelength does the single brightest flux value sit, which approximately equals 6081.5 Angstrom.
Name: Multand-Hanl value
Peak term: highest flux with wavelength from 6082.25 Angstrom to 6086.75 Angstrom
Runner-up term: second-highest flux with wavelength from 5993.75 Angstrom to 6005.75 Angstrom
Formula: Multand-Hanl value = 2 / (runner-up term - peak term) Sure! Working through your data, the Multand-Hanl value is -2.11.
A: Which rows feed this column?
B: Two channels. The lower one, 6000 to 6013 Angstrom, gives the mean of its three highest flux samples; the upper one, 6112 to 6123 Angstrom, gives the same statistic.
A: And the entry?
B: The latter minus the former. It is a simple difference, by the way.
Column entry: -0.9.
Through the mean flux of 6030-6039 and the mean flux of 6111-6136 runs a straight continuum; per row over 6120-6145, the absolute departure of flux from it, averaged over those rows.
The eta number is 1.0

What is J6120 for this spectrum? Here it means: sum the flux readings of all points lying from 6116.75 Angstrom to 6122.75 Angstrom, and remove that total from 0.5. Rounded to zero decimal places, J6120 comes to -104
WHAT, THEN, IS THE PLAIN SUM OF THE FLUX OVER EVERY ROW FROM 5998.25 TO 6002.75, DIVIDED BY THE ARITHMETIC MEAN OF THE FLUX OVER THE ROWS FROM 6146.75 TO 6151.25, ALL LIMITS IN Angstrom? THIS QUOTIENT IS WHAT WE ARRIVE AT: 2.92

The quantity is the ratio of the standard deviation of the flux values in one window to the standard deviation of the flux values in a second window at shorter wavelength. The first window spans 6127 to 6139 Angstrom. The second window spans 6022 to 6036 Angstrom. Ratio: 0.54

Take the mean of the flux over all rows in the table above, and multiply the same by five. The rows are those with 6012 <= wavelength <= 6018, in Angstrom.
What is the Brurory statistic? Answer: 127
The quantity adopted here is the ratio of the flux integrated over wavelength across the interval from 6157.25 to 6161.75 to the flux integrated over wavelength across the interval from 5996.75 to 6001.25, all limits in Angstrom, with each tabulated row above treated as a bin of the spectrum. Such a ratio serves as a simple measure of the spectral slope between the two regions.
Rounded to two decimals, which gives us 1.07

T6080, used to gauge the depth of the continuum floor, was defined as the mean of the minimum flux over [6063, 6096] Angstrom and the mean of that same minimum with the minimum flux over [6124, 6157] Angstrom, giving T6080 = 25.7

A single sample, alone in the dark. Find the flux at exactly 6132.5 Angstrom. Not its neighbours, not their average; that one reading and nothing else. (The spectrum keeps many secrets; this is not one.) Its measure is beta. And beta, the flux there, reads 26.81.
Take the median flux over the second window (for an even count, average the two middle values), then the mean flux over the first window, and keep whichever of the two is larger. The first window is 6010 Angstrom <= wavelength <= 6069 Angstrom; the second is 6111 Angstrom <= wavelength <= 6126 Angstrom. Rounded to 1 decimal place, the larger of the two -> 26.0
